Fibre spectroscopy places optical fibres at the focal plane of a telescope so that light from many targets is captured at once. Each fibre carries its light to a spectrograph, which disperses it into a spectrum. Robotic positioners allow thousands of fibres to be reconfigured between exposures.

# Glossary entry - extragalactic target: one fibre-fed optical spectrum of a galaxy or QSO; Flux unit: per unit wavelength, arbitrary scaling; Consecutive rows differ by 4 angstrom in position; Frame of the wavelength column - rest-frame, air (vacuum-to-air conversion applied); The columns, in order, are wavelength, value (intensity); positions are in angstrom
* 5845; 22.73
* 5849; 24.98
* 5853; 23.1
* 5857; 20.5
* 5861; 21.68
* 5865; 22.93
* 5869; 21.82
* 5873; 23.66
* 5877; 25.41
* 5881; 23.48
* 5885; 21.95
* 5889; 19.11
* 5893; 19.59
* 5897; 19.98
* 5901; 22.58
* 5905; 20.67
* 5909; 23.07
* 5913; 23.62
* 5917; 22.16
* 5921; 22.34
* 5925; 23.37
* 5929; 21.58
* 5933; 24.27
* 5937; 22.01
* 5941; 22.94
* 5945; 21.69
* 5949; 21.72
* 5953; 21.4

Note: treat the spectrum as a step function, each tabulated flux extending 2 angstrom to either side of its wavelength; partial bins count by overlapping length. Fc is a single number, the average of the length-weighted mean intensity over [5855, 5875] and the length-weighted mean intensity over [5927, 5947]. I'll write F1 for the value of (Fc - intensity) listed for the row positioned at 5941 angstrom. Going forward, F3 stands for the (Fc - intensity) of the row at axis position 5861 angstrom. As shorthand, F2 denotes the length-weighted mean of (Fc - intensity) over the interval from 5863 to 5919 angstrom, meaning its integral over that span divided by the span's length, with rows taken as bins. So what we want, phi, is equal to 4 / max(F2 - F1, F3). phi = 5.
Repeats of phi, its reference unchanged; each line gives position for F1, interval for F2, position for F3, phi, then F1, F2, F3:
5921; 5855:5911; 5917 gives 9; 0.0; 0.4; 0.15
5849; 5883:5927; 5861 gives 1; -2.7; 0.6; 0.63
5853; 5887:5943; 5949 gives 3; -0.8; 0.4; 0.59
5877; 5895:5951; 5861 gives 1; -3.1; 0.0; 0.63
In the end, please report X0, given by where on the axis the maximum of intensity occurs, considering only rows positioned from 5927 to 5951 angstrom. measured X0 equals 5933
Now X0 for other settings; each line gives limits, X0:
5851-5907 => 5877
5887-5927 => 5913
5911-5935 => 5933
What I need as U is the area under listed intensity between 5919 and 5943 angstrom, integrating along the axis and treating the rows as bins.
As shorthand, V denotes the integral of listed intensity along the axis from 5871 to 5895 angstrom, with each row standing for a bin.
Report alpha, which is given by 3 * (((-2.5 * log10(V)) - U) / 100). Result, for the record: -16.6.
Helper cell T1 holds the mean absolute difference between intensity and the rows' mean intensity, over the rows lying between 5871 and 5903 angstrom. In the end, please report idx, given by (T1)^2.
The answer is 3.3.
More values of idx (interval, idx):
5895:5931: 0.9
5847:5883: 1.4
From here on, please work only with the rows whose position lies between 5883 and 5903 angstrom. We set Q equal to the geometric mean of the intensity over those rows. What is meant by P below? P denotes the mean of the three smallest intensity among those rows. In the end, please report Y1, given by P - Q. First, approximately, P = 19.6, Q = 20.6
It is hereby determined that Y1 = -1.0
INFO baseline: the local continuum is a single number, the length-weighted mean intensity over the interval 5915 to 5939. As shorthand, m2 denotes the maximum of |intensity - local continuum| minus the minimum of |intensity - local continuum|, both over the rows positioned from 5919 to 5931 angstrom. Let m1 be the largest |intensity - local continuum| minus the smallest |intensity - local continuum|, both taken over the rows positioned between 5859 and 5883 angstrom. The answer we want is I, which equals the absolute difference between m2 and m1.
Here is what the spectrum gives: 1.7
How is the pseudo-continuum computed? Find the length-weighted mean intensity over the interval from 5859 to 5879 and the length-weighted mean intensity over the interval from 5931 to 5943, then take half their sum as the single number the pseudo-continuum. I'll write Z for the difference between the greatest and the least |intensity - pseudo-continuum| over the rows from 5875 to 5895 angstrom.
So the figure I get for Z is 3.6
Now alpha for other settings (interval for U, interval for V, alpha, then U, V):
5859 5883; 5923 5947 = -16.9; 556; 543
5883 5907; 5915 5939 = -15.1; 496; 543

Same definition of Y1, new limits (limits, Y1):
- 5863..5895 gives -2.0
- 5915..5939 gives -0.7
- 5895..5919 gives -1.0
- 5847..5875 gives -1.3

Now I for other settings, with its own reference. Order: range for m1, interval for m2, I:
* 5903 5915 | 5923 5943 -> 0.2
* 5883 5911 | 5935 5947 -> 2.9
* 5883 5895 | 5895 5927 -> 0.2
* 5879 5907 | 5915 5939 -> 2.1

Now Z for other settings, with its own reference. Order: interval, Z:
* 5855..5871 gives 2.4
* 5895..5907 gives 2.6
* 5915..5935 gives 1.2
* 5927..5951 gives 1.4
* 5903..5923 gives 2.4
